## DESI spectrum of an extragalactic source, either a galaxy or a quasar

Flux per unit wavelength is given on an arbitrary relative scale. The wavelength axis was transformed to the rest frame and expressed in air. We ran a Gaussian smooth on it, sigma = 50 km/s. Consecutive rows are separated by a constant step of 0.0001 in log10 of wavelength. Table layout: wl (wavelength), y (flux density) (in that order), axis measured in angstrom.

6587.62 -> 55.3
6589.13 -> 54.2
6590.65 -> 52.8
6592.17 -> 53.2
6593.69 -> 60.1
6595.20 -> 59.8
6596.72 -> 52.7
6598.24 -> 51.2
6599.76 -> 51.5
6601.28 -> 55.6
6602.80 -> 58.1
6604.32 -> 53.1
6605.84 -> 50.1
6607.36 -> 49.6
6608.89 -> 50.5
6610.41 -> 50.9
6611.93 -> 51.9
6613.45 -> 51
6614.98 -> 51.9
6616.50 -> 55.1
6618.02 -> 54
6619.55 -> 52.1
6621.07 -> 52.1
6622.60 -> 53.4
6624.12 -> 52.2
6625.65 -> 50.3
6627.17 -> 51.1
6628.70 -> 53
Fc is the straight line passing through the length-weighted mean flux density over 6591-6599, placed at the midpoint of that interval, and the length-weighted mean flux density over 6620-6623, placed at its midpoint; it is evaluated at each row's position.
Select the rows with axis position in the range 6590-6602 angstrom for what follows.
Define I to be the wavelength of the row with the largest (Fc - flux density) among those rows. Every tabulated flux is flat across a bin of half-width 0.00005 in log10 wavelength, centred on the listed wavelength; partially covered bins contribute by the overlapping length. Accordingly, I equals 6598.24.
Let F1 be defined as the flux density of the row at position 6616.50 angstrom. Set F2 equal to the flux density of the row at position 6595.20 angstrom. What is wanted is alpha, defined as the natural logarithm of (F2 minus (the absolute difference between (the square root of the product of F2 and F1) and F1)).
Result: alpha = 4.05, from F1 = 55.1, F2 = 59.8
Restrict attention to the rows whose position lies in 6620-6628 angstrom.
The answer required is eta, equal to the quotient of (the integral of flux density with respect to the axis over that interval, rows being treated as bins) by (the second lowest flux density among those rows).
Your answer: 8.1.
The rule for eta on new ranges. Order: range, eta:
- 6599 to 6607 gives 8.3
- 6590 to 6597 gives 7.4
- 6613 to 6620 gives 7.1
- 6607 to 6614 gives 7.0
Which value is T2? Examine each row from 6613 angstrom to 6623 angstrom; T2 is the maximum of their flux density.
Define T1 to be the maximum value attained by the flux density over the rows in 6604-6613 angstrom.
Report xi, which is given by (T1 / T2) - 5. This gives -4.04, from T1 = 53.1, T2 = 55.1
